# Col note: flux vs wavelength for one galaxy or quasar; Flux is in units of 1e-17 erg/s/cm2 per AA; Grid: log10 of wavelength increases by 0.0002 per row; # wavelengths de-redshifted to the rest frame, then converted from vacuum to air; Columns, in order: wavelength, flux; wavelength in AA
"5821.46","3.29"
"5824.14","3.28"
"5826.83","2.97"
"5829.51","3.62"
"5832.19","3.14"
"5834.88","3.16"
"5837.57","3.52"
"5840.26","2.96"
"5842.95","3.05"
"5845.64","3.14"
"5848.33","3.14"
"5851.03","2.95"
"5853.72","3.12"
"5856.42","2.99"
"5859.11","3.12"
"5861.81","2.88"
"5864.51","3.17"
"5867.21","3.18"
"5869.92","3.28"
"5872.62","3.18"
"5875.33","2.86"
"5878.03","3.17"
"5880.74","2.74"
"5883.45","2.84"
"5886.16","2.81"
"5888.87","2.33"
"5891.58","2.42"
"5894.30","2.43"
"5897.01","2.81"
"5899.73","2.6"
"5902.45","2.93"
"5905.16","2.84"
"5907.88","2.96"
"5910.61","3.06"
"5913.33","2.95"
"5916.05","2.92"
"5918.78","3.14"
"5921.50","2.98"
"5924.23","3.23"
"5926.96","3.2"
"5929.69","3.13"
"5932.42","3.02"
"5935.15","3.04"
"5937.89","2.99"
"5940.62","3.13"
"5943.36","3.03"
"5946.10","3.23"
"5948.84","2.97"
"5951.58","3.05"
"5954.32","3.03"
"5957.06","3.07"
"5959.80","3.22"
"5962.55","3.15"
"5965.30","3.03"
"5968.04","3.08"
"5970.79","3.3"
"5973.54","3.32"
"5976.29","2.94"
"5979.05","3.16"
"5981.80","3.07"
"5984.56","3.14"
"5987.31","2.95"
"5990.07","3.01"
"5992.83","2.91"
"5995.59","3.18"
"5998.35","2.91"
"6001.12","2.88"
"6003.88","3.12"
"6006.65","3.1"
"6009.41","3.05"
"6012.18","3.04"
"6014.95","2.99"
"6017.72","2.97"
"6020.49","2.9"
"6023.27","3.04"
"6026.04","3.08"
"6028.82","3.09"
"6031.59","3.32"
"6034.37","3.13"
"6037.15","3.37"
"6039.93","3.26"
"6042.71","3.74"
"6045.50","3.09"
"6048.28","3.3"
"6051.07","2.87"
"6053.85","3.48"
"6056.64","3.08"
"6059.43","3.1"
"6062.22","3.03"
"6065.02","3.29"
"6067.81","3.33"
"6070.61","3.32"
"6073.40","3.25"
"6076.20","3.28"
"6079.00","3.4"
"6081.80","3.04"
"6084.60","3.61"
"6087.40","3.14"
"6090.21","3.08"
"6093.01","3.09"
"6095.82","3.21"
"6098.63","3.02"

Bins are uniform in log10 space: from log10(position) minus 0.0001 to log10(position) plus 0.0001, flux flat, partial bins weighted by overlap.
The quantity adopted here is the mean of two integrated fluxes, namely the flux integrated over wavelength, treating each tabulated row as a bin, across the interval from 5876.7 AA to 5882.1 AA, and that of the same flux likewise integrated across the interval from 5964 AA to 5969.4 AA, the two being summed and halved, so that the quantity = 16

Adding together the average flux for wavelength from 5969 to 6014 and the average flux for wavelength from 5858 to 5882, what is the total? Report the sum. 6.13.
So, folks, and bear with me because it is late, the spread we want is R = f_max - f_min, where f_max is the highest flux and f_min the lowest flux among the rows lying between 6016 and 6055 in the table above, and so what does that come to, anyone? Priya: 0.9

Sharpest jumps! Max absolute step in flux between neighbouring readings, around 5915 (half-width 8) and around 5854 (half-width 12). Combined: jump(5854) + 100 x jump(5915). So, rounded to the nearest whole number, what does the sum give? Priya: 22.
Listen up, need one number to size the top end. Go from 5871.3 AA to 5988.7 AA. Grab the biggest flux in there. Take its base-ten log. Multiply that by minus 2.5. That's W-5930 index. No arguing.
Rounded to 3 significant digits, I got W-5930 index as -1.30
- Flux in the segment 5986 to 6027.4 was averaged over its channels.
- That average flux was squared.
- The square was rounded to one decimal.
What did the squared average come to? 9.1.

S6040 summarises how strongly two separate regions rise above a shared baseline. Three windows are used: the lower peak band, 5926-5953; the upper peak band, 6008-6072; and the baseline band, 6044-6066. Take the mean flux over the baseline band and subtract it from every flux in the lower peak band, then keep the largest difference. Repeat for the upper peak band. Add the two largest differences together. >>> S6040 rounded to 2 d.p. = 0.66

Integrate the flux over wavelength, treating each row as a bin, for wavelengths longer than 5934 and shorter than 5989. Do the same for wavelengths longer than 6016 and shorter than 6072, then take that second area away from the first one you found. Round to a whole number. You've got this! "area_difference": -8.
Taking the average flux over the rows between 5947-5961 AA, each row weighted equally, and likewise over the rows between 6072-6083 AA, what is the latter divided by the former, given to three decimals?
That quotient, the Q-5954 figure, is 1.057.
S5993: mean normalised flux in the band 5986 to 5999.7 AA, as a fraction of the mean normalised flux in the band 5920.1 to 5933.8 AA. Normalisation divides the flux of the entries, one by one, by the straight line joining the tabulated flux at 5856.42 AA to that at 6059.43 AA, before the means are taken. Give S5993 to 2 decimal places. 0.95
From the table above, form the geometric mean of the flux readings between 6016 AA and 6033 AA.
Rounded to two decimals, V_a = 3.06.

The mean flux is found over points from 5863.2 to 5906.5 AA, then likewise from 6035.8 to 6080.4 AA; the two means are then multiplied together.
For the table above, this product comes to 9.3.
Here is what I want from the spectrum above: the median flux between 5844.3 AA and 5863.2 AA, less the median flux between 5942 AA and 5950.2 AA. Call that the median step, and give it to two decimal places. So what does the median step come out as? 0.09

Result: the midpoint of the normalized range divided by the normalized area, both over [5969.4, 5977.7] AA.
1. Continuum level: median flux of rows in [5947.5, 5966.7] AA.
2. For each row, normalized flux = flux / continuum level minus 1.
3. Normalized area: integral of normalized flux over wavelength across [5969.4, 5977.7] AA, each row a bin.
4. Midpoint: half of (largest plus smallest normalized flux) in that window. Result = 0.071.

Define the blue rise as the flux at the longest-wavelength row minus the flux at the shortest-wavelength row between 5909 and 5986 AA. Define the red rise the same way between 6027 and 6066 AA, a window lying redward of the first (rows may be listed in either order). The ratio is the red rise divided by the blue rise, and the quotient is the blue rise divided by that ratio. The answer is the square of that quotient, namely 0.0010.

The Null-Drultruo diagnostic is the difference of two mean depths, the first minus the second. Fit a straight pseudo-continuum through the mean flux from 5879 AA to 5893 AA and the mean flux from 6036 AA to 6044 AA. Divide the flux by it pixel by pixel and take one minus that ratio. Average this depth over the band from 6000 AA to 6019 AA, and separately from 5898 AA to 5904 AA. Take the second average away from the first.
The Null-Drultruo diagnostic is 0.10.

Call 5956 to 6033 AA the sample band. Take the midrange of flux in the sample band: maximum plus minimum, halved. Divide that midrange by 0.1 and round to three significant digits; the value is 31.0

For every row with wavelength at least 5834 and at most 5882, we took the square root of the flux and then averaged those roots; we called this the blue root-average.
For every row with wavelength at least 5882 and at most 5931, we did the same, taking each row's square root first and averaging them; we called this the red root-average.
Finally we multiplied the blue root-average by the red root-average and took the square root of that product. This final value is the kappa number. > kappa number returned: 1.72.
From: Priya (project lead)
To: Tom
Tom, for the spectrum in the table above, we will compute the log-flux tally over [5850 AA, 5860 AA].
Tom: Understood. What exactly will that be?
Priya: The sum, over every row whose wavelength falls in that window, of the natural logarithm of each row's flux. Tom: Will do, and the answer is 4.5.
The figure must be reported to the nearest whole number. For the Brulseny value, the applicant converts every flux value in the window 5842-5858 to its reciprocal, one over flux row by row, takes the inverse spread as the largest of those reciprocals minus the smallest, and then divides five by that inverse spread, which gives 244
